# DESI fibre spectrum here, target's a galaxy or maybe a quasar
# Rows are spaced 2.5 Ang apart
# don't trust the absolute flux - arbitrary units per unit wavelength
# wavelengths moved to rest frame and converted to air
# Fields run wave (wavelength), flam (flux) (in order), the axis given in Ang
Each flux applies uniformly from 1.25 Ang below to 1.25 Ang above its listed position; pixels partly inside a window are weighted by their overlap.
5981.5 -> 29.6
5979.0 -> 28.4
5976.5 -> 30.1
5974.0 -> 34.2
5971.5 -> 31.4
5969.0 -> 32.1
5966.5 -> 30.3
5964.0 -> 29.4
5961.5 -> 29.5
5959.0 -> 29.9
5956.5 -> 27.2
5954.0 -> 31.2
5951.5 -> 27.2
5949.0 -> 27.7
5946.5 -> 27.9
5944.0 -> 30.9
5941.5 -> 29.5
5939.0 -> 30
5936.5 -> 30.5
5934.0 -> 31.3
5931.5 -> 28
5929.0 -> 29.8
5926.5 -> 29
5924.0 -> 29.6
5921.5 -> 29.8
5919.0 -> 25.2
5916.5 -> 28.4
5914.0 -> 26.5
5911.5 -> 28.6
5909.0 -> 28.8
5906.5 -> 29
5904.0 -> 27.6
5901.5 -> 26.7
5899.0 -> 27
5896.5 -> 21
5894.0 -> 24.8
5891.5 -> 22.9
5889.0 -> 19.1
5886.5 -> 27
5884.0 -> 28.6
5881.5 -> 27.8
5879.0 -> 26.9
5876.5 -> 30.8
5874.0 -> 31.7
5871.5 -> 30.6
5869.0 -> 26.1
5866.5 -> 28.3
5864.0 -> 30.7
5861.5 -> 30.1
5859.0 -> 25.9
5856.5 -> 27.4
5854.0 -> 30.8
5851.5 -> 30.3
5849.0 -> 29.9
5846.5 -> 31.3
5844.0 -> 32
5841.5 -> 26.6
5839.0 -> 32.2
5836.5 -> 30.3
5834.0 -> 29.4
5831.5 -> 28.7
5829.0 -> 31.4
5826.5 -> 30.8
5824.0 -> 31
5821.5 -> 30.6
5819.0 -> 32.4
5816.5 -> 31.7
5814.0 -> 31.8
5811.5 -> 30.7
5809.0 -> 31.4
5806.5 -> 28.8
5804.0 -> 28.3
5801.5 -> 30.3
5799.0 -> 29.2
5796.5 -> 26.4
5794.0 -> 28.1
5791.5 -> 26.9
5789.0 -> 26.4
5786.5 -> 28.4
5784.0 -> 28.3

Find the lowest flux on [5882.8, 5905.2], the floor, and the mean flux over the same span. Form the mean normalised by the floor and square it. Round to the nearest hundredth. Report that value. 1.71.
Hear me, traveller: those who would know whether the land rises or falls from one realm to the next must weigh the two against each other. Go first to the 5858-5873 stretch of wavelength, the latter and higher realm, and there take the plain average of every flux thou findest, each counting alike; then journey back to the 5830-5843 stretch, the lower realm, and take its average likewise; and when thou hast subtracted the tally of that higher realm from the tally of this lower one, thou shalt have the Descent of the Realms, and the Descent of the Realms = 1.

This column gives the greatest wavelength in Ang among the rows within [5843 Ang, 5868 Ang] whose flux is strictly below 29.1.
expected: 5866.5 Ang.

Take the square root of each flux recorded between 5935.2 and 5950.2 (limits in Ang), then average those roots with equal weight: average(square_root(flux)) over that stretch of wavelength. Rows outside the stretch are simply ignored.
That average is 5.42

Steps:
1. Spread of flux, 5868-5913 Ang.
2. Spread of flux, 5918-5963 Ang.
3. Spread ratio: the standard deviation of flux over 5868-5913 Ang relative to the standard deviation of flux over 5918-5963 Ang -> 2.03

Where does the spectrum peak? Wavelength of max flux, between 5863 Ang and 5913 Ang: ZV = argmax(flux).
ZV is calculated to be 5874.0 Ang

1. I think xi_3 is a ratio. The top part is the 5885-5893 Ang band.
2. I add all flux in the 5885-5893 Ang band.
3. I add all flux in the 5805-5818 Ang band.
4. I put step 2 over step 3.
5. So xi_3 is 0.45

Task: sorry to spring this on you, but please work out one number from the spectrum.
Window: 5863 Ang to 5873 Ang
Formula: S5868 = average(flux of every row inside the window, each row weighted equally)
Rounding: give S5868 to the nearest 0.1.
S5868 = 28.9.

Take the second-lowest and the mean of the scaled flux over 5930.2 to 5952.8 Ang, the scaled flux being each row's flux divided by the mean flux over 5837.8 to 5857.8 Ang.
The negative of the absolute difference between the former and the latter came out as -0.051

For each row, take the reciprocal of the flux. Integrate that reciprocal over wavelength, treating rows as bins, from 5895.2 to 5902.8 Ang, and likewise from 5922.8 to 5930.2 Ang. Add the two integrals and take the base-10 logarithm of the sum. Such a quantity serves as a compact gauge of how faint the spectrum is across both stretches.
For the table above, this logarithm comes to -0.252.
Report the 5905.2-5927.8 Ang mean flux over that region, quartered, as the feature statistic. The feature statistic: 7.08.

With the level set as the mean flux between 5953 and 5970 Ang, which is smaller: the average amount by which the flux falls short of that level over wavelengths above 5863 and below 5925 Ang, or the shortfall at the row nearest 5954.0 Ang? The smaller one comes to -1.3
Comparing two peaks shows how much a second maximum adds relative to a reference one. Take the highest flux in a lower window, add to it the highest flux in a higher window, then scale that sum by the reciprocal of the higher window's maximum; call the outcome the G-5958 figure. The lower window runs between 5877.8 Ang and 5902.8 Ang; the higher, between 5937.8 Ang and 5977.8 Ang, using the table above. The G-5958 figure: 1.84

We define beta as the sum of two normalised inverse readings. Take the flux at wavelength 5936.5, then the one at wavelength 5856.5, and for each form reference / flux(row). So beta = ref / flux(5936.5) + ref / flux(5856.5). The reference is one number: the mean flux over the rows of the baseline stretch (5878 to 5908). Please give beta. 1.78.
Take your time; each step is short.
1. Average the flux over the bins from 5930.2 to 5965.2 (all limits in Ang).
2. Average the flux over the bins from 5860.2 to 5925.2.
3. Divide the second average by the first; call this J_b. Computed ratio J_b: 0.94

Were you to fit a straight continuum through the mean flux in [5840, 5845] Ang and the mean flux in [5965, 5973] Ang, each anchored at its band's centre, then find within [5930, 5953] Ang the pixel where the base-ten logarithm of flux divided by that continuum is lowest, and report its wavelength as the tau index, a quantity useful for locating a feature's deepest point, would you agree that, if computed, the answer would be 5951.5 Ang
